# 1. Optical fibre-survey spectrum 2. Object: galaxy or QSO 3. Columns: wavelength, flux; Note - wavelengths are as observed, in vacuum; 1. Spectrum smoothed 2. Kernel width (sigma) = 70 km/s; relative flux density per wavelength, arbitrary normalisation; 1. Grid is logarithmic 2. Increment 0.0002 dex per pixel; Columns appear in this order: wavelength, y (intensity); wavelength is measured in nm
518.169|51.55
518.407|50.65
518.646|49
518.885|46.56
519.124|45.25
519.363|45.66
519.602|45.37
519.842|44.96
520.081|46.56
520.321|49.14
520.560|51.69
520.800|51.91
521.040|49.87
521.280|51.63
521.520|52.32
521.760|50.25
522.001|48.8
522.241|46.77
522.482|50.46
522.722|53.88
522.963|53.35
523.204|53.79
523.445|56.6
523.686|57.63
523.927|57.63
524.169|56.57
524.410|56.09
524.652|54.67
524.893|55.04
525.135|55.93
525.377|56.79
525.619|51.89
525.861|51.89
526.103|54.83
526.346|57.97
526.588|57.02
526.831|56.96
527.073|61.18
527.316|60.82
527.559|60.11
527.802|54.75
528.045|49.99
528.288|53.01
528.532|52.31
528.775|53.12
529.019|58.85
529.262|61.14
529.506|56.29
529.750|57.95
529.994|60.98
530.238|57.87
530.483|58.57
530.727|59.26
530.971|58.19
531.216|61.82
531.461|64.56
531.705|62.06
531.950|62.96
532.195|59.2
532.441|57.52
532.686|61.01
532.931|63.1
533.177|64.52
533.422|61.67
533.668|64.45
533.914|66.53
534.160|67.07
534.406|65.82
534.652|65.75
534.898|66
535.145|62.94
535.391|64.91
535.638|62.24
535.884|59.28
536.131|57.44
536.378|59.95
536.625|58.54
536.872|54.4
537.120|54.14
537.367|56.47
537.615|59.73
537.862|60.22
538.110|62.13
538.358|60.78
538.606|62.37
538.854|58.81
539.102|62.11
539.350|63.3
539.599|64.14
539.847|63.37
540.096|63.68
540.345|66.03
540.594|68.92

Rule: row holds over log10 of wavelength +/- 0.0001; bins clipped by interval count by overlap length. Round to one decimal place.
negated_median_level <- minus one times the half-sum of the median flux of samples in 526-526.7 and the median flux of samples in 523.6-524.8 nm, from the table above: -56.8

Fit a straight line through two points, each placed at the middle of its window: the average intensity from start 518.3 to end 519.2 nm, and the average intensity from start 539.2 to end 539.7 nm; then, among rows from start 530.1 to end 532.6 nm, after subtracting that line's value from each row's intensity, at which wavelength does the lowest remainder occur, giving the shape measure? 532.441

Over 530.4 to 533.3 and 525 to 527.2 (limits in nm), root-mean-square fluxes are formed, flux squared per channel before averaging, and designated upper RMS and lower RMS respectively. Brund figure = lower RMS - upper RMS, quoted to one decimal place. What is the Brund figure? -5.0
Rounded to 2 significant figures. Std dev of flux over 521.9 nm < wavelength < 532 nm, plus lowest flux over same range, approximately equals 51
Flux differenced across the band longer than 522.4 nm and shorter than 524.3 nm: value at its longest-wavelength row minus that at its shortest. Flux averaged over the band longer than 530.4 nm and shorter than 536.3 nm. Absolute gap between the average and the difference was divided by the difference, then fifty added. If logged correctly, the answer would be 59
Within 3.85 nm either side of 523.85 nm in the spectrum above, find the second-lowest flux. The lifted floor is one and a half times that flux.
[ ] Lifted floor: 70.2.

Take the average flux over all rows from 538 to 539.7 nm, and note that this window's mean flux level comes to 62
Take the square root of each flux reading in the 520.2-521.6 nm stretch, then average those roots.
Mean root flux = 7.1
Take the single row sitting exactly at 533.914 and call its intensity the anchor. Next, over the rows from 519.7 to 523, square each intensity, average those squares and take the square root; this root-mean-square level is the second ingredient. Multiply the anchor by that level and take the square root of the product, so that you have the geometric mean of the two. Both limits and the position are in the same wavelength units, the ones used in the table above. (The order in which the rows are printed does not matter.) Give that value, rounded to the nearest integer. 58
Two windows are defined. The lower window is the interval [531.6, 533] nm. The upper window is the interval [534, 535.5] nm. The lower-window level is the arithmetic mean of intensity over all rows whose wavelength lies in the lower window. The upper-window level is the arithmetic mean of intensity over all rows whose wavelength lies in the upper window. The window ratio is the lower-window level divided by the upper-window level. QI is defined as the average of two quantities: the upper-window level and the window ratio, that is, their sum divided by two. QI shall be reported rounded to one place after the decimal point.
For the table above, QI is 33.2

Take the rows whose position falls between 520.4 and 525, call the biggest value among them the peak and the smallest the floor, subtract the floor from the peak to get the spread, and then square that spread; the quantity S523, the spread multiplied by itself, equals 118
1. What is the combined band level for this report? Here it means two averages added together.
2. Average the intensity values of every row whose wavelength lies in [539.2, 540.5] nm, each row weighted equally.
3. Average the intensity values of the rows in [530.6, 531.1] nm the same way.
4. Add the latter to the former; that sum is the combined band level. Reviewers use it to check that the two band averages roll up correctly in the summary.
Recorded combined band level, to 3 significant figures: 123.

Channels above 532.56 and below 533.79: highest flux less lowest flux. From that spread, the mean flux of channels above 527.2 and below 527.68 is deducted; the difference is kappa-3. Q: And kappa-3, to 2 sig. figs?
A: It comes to -57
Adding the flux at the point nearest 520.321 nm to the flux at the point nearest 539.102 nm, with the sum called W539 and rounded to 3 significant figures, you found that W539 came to 111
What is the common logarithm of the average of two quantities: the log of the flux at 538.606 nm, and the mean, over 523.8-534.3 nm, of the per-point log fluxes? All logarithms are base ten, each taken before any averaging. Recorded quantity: 0.251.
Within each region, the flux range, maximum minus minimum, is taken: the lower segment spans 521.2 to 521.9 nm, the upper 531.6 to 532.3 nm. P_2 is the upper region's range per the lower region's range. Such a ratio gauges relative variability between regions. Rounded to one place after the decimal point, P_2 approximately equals 1.8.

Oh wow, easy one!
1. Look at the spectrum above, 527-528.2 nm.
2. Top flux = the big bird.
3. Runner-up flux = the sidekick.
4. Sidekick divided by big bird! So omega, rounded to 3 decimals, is 0.994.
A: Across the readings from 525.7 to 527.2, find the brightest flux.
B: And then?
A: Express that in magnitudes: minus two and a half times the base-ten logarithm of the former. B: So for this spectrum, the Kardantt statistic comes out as -4.47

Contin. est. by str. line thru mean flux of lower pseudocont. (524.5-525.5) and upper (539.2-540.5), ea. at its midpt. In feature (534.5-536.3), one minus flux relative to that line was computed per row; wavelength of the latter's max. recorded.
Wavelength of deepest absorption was 536.131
